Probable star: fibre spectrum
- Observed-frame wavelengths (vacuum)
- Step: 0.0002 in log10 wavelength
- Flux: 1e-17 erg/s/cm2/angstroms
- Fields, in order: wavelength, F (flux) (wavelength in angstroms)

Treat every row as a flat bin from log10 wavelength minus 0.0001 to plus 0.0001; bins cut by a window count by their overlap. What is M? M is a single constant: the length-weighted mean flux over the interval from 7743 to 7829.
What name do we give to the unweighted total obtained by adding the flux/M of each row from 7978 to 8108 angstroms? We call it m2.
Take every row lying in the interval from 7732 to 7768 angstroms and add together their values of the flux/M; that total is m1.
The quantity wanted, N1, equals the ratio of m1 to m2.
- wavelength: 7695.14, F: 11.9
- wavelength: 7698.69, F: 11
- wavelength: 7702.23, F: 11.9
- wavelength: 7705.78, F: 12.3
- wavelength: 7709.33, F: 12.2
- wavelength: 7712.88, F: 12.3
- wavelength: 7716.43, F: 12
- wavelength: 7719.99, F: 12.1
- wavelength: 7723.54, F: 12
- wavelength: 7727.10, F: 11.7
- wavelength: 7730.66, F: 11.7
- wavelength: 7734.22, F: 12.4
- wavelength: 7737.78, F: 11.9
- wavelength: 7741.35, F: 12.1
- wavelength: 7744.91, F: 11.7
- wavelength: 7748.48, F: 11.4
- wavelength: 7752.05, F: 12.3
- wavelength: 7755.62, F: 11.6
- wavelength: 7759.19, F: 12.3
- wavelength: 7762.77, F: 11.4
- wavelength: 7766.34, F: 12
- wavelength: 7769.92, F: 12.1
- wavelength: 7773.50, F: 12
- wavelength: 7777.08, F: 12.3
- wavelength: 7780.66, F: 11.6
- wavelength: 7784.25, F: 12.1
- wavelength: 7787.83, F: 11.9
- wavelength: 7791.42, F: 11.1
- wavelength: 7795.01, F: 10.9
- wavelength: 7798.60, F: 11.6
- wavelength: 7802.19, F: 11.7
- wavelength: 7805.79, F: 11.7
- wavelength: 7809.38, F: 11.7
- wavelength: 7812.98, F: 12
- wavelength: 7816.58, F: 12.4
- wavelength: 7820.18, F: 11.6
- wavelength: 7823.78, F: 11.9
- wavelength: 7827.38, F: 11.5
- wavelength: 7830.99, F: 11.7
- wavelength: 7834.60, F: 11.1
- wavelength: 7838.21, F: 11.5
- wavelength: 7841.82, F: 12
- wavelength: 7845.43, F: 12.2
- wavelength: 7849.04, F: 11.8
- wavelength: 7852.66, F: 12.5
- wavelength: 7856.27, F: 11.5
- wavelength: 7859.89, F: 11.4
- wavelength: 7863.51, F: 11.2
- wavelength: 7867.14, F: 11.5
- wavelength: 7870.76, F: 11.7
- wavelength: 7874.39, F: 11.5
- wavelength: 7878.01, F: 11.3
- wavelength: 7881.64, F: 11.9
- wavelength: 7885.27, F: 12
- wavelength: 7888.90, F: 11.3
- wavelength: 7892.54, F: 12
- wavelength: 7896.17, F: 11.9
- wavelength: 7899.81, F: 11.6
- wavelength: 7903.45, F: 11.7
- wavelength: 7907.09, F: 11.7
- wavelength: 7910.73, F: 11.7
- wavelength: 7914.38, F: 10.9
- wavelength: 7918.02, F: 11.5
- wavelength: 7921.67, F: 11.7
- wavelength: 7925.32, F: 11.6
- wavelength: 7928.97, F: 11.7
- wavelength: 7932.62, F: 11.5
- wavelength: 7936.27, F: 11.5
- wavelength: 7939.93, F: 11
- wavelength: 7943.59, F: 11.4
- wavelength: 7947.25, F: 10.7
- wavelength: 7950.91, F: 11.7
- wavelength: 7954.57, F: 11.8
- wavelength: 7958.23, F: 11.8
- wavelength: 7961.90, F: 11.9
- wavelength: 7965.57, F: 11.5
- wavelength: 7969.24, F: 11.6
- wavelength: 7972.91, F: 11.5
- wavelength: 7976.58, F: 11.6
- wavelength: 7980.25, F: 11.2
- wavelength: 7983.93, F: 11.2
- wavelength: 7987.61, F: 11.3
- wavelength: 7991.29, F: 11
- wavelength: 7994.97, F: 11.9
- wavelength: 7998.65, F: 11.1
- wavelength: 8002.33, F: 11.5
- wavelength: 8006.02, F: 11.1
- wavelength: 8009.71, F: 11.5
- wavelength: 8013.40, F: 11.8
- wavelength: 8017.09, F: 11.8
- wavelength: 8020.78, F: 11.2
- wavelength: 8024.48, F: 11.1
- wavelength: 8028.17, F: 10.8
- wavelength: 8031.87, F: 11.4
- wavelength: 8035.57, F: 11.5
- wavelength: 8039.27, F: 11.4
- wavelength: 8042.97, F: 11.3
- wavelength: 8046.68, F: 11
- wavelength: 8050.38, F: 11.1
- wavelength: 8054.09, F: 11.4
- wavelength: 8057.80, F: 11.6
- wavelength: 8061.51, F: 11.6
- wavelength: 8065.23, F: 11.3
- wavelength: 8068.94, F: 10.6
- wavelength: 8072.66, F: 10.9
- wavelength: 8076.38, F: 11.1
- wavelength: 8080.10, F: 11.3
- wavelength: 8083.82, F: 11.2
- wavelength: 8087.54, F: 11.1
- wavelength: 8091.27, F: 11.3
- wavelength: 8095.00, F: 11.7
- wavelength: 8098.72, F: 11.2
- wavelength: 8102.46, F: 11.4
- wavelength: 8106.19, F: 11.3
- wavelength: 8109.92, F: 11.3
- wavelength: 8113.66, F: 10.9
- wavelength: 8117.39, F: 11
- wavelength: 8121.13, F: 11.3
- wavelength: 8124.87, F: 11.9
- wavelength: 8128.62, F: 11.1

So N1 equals 0.3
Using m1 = 10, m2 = 33.5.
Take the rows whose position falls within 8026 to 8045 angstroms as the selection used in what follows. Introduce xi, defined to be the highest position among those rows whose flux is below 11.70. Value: 8042.97 angstroms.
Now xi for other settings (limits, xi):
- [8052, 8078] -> 8076.38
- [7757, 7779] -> 7762.77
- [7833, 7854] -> 7838.21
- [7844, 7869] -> 7867.14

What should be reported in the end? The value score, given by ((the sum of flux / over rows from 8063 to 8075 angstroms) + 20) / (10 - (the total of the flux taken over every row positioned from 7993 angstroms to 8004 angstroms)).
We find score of -2.16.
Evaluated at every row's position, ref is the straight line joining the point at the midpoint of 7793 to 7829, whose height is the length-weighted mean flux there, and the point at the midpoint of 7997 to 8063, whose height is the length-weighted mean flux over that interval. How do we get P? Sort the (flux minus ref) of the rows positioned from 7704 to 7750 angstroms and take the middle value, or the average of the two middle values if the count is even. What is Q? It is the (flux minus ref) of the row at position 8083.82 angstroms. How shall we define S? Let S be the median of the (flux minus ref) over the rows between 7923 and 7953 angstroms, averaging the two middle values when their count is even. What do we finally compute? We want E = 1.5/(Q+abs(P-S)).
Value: 15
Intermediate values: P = 0.16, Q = -0.06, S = 0.00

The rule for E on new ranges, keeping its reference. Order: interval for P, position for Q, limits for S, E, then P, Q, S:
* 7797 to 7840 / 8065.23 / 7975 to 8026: 11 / -0.01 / 0.01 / -0.14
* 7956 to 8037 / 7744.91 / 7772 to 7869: -40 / 0.06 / -0.11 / -0.01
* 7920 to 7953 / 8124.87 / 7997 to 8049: 2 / 0.00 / 0.71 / 0.02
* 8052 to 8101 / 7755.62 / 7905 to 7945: -8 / 0.01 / -0.19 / 0.00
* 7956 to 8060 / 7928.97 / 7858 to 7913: 7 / 0.06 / 0.19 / 0.10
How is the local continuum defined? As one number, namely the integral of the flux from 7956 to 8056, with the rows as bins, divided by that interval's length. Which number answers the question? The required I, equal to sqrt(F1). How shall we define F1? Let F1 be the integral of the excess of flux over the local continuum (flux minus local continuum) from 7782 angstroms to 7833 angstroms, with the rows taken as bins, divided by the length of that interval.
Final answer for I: 0.55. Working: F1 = 0.31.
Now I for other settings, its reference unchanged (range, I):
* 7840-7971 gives 0.47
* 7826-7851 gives 0.55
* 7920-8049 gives 0.16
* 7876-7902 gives 0.57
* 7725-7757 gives 0.69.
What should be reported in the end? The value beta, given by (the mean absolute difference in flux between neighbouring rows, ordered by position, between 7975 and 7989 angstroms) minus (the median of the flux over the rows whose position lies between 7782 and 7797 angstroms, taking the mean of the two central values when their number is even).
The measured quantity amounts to -11.33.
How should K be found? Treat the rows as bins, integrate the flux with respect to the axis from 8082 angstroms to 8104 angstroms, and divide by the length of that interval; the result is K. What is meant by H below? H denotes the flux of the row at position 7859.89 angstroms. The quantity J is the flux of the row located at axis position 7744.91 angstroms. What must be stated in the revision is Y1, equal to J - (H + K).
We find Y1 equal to -11.0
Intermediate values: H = 11.4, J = 11.7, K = 11.3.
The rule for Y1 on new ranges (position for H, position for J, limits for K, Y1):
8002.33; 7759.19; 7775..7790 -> -11.2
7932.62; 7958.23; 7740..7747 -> -11.6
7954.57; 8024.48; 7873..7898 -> -12.4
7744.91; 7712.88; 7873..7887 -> -11.1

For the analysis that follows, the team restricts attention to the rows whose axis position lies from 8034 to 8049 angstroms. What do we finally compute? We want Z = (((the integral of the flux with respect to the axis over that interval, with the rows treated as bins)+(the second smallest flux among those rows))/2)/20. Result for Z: 4.52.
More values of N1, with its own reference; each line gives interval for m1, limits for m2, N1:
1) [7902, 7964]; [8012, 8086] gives 0.9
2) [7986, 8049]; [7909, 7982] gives 0.8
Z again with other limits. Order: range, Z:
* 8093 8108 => 4.56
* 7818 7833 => 4.67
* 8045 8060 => 4.51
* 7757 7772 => 4.78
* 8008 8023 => 4.62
